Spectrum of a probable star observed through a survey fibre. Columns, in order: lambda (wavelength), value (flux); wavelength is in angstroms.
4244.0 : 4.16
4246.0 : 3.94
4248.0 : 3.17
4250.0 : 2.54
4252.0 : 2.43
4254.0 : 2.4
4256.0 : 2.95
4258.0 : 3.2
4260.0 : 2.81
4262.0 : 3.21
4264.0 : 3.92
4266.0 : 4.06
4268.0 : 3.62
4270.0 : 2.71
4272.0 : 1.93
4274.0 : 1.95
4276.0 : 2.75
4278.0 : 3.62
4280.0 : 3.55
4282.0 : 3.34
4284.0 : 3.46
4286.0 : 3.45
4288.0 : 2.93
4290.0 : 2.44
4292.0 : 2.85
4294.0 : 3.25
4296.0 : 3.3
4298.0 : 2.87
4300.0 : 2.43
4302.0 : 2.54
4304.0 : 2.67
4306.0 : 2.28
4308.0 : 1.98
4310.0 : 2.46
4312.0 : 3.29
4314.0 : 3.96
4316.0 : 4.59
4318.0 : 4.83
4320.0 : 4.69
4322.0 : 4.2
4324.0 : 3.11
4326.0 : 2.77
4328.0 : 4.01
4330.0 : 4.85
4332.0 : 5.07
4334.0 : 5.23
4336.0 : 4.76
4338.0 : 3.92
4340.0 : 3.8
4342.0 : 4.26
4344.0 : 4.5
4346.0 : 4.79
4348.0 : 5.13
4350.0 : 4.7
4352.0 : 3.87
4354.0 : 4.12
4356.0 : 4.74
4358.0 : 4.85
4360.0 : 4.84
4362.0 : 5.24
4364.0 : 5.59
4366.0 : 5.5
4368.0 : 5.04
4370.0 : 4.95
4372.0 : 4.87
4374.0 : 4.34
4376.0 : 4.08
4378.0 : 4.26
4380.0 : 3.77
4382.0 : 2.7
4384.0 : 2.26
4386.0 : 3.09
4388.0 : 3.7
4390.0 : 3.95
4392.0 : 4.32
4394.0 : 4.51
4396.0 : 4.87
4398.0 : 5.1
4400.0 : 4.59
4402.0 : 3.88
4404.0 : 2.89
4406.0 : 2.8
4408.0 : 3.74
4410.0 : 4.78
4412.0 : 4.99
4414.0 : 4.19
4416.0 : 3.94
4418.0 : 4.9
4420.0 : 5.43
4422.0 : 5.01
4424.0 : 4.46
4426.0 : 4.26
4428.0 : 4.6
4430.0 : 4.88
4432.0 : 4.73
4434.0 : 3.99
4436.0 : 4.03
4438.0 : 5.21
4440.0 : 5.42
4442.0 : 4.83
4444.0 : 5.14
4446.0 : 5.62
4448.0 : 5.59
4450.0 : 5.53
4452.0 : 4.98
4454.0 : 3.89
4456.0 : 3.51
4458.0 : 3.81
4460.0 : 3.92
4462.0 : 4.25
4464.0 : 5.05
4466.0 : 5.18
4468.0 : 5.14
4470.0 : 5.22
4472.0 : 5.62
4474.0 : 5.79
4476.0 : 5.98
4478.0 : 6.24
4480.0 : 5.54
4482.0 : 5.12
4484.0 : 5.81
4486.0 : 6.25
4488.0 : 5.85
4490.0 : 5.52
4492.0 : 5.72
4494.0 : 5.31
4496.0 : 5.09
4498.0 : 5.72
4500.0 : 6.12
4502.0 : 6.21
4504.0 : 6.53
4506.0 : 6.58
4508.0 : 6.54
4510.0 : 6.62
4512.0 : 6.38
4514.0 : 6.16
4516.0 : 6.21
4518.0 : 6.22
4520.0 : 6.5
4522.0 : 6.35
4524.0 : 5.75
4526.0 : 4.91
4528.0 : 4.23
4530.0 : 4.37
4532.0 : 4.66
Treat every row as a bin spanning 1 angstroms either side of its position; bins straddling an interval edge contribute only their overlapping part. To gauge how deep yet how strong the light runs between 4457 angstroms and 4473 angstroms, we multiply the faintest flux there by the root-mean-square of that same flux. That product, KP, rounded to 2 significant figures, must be 18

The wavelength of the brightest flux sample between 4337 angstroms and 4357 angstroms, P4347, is 4348.0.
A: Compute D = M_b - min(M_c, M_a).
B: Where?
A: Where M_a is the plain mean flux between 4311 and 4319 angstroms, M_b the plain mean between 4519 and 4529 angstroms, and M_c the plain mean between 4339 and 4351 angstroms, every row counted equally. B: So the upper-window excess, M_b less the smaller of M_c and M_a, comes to 1.4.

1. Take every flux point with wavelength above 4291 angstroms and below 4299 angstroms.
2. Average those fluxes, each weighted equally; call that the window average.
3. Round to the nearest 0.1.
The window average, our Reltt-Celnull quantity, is 3.1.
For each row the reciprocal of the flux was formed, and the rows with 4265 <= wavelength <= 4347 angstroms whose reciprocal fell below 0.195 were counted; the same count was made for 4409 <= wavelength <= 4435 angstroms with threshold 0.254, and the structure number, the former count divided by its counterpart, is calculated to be 0.08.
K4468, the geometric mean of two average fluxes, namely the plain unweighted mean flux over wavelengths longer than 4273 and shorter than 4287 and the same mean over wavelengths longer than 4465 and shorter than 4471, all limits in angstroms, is 4.05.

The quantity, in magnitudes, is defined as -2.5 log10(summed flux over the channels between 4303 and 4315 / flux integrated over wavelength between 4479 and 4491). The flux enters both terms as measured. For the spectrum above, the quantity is 1.53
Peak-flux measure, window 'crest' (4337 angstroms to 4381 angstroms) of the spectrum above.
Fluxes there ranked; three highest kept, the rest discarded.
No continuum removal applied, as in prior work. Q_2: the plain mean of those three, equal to 5.4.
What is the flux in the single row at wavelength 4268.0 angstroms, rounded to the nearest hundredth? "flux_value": 3.62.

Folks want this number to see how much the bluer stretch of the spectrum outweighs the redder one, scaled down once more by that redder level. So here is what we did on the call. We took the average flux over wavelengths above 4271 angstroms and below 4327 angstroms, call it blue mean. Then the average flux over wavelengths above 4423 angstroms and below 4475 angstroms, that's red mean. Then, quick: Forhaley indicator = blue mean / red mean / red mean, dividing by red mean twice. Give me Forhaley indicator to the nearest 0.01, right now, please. 0.14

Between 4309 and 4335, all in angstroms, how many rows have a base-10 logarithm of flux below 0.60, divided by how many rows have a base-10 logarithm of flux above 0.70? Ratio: 2.5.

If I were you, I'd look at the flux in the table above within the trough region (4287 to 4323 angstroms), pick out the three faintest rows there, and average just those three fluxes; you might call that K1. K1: 2.2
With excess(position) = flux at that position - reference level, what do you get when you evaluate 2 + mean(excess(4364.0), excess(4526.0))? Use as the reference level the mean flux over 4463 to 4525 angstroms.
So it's 1.4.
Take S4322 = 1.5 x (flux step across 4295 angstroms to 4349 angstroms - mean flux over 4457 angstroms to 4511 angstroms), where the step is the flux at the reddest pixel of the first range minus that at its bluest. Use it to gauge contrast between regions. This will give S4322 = -5.6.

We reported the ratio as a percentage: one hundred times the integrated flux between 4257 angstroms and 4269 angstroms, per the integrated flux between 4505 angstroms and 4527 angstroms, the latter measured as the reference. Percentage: 31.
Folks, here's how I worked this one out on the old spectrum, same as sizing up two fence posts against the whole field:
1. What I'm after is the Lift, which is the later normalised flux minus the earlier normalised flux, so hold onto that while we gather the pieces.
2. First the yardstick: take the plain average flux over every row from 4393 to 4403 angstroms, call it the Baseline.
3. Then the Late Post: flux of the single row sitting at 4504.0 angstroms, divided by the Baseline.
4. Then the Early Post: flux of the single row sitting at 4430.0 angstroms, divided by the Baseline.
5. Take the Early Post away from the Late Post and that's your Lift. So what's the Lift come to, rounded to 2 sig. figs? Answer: 0.36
